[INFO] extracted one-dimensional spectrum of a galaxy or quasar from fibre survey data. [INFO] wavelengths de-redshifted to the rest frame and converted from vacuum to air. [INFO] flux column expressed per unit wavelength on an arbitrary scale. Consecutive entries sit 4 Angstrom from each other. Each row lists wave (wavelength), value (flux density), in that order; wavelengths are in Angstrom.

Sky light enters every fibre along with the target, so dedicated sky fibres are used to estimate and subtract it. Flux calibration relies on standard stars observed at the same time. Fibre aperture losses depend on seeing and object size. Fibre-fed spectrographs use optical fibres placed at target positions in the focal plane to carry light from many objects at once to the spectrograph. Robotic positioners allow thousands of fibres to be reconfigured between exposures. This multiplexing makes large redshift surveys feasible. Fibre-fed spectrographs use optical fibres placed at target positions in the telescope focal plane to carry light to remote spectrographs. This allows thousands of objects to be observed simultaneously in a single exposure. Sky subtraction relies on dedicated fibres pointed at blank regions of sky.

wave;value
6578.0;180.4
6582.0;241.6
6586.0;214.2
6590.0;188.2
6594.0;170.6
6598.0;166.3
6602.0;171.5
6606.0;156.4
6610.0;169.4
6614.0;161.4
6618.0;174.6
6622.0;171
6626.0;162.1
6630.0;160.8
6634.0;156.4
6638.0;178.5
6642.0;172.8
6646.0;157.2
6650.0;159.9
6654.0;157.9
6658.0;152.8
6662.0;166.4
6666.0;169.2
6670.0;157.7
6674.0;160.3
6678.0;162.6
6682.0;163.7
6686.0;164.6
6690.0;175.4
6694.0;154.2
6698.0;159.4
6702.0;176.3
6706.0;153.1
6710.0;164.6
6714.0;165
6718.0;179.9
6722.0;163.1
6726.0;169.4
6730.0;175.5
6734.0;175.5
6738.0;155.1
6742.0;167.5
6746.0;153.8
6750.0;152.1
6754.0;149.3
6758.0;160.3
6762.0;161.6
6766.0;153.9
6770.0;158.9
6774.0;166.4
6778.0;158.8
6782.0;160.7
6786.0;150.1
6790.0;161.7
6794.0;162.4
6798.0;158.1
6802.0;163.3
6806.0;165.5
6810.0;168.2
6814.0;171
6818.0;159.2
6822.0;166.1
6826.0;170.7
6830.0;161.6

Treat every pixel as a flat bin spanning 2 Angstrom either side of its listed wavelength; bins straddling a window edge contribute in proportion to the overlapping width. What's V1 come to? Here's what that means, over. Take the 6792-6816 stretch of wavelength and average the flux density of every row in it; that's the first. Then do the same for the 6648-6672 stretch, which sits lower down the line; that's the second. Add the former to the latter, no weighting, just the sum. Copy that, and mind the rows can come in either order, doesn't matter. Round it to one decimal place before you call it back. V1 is 325.4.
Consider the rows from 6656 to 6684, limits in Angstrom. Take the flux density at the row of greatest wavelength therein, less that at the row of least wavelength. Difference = 11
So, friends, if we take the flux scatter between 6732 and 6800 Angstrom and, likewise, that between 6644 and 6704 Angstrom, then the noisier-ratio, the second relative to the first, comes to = 1.0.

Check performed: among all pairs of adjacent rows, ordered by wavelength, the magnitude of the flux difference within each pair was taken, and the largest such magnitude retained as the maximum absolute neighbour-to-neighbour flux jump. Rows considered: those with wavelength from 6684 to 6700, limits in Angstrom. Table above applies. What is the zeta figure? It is 21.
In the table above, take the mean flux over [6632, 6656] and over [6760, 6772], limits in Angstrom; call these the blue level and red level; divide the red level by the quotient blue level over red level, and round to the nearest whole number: 153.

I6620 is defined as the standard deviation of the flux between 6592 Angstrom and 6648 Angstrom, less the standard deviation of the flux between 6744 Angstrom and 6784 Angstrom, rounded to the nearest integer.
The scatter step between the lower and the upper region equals 2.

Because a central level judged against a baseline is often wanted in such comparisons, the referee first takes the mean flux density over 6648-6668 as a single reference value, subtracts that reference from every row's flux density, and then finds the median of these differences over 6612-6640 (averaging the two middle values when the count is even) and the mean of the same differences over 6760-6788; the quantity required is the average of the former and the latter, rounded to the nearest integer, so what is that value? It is -1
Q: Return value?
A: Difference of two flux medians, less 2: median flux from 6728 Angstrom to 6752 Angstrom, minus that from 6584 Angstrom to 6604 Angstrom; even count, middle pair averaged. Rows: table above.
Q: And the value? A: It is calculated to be -12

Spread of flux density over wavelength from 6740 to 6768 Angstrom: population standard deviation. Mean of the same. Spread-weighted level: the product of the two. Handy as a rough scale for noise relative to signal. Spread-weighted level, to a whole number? 929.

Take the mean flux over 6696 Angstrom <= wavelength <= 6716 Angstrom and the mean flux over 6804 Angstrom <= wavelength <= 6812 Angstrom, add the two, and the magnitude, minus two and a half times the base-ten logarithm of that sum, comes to -6.30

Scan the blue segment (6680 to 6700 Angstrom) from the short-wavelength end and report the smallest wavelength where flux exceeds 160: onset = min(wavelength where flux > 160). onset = 6682.0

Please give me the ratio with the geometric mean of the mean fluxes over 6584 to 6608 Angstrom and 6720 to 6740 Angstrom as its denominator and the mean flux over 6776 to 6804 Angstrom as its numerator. 0.92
